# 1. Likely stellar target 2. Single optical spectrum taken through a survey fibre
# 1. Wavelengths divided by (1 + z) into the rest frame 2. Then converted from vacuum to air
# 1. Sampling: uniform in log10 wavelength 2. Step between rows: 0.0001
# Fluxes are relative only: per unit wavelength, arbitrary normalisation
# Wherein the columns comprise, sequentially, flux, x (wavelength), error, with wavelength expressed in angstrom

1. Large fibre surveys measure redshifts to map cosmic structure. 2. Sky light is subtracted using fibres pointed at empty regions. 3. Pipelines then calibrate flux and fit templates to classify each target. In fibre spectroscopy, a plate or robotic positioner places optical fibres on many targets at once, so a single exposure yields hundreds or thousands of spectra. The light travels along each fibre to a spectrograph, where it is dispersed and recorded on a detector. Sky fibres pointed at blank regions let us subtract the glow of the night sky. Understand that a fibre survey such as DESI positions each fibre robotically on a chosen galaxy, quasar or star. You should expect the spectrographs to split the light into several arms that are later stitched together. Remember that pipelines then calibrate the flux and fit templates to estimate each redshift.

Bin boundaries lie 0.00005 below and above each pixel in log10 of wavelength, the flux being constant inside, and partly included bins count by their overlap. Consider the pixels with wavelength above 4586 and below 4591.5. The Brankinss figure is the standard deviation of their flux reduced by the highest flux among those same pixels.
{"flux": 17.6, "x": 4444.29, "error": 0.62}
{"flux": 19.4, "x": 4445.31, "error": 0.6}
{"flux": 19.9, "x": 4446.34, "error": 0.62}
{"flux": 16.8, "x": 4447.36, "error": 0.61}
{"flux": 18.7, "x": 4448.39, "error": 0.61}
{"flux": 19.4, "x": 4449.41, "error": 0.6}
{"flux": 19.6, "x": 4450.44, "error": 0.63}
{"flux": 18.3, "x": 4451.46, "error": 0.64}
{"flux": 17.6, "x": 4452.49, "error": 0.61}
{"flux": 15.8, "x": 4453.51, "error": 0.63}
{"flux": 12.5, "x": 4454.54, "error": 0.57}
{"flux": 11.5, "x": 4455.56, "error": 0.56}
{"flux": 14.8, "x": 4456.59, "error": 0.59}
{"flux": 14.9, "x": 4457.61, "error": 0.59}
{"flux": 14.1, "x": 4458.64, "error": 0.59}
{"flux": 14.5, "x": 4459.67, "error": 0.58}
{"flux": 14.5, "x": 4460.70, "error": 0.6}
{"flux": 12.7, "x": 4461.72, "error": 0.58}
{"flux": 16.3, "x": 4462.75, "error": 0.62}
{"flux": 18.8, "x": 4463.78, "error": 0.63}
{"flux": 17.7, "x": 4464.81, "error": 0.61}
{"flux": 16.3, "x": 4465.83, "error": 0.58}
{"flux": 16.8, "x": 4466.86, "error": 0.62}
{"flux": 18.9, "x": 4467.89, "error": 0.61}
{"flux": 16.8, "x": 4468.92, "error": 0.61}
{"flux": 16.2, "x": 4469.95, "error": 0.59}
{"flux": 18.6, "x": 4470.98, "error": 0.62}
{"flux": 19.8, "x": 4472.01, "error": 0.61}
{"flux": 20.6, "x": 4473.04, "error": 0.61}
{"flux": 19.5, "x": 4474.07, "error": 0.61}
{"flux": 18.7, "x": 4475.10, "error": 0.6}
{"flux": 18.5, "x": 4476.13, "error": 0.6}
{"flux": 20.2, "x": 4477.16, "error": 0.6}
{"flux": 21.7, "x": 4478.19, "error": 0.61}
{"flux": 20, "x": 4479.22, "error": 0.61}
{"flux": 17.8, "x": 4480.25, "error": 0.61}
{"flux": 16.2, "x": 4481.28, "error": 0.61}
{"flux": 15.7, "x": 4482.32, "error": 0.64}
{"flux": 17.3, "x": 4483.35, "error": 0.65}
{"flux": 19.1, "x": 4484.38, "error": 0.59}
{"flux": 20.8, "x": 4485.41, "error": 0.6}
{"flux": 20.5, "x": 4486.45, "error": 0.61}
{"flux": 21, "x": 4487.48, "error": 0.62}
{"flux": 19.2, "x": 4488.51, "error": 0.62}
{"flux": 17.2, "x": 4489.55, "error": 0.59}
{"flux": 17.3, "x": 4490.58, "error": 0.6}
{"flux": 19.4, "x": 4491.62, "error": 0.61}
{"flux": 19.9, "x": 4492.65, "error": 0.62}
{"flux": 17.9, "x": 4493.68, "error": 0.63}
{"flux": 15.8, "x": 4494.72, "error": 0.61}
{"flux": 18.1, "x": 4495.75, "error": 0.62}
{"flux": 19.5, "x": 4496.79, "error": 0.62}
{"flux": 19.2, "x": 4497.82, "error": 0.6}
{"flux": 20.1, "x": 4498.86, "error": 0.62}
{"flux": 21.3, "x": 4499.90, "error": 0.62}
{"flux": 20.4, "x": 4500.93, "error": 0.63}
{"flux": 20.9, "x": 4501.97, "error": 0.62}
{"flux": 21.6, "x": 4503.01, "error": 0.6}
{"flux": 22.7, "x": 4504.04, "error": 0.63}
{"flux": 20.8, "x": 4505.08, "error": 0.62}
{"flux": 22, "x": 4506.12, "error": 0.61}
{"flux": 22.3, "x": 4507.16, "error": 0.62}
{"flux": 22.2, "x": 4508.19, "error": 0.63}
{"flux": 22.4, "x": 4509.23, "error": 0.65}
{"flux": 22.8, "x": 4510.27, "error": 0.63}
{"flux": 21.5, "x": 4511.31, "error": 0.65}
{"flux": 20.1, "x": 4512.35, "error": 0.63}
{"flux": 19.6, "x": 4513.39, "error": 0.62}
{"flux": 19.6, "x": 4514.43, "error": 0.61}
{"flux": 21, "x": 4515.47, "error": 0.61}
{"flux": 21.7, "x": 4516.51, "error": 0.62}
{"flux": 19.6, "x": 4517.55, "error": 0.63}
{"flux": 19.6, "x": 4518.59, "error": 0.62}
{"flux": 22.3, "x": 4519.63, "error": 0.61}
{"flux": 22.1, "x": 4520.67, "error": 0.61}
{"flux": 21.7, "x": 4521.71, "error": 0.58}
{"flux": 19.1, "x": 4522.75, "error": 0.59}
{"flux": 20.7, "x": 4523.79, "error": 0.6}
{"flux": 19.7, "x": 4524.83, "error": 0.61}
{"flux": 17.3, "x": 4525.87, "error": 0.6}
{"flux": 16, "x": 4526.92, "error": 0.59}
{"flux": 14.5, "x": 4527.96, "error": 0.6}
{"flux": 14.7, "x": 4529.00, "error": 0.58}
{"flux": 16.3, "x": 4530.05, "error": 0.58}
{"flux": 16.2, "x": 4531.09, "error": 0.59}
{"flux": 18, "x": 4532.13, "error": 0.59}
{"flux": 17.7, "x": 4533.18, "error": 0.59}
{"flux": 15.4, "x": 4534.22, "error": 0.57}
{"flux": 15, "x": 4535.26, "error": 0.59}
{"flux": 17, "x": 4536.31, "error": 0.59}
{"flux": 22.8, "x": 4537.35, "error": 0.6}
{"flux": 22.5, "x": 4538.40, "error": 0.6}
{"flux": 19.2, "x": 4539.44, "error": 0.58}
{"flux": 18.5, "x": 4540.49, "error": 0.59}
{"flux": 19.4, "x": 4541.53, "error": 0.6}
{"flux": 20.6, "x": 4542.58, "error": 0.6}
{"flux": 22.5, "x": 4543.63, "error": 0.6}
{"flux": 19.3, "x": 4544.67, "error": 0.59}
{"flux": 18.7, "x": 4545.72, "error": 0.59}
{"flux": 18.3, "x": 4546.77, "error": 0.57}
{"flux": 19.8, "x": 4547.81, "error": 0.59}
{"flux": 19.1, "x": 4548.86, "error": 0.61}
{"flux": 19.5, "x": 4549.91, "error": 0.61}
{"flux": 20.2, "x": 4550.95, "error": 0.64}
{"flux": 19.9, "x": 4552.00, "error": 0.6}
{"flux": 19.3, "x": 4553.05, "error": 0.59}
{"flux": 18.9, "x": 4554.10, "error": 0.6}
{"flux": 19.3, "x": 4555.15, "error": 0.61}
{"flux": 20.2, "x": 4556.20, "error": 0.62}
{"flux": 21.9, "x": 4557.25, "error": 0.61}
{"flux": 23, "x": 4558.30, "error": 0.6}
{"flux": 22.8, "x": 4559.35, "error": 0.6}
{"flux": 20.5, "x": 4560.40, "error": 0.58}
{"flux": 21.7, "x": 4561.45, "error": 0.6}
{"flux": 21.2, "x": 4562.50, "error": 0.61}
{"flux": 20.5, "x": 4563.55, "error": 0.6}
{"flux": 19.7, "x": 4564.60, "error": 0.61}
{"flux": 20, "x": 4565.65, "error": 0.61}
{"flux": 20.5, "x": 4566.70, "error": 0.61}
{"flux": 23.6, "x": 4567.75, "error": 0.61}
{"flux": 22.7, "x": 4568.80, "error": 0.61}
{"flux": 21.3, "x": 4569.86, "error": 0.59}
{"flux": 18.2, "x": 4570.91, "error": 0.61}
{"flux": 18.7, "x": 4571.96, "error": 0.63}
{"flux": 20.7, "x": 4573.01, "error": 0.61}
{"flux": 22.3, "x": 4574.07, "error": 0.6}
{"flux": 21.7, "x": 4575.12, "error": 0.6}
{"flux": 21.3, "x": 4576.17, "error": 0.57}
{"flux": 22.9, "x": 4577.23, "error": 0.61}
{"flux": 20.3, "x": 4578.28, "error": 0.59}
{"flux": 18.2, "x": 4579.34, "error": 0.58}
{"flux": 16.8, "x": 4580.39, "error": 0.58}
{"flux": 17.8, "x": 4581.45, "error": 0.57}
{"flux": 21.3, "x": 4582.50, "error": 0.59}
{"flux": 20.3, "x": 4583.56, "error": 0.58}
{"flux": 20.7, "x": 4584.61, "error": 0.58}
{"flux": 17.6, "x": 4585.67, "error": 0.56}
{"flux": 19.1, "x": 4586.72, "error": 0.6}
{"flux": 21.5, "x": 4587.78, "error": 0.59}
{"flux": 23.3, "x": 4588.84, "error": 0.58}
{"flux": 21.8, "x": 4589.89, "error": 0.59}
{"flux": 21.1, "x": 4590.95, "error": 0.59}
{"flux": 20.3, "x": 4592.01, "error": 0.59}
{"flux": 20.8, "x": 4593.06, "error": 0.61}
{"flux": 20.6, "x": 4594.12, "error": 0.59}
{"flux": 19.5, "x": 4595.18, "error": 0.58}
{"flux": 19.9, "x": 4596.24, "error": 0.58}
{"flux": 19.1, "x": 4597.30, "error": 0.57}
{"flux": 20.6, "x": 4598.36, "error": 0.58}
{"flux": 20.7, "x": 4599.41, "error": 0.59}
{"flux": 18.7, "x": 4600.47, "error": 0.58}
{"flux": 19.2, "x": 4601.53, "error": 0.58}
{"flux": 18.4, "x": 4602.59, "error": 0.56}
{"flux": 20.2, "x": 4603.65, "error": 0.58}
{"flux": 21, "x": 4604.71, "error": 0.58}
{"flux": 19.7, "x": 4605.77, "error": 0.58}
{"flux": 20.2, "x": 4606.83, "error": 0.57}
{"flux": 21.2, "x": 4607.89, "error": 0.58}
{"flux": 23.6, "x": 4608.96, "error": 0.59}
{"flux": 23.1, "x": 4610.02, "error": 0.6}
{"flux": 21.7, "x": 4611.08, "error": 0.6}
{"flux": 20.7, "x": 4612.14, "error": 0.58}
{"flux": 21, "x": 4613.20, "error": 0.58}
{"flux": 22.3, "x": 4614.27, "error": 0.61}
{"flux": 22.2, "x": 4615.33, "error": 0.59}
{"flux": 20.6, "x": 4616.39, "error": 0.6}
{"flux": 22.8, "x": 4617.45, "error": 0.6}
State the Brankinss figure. -22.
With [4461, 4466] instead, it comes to -17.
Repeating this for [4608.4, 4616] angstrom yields -23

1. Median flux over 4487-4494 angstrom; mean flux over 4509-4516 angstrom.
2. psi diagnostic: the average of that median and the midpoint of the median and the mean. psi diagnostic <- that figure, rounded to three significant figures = 19.6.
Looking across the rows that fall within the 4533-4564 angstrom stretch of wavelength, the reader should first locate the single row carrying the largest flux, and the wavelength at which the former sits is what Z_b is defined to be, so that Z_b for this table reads 4558.30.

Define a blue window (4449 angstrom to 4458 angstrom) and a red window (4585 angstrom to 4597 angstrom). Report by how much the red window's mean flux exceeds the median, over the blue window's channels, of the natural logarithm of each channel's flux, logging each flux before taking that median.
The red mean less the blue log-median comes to 17.7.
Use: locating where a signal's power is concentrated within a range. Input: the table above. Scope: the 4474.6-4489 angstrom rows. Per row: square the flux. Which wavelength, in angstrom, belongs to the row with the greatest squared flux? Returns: 4478.19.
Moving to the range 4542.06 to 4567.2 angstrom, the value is 4558.30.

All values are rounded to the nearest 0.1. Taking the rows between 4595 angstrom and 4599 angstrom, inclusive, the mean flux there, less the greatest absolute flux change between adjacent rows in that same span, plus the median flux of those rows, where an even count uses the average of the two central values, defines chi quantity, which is 38.0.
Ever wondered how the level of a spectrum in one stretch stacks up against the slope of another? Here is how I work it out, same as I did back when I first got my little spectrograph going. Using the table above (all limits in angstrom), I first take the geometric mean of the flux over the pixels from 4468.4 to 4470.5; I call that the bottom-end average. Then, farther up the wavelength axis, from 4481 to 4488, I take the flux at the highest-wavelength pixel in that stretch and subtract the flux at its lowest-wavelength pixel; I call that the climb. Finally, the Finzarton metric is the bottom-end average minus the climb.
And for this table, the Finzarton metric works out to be 12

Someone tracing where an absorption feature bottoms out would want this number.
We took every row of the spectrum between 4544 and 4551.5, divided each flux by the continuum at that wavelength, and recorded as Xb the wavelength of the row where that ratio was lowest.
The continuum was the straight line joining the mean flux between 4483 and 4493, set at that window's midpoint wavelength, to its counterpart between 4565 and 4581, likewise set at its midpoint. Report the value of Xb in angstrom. 4546.77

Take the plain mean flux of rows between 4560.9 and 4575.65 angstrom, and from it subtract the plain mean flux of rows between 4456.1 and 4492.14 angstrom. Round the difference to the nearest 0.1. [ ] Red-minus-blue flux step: 3.1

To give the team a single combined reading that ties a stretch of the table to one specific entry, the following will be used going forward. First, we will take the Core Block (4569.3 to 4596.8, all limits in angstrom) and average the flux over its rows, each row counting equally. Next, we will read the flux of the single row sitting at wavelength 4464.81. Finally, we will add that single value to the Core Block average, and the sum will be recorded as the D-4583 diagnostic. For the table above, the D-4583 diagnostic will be 38.0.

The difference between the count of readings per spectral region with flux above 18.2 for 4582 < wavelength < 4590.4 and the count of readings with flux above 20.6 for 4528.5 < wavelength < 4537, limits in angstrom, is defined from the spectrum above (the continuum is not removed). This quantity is 7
